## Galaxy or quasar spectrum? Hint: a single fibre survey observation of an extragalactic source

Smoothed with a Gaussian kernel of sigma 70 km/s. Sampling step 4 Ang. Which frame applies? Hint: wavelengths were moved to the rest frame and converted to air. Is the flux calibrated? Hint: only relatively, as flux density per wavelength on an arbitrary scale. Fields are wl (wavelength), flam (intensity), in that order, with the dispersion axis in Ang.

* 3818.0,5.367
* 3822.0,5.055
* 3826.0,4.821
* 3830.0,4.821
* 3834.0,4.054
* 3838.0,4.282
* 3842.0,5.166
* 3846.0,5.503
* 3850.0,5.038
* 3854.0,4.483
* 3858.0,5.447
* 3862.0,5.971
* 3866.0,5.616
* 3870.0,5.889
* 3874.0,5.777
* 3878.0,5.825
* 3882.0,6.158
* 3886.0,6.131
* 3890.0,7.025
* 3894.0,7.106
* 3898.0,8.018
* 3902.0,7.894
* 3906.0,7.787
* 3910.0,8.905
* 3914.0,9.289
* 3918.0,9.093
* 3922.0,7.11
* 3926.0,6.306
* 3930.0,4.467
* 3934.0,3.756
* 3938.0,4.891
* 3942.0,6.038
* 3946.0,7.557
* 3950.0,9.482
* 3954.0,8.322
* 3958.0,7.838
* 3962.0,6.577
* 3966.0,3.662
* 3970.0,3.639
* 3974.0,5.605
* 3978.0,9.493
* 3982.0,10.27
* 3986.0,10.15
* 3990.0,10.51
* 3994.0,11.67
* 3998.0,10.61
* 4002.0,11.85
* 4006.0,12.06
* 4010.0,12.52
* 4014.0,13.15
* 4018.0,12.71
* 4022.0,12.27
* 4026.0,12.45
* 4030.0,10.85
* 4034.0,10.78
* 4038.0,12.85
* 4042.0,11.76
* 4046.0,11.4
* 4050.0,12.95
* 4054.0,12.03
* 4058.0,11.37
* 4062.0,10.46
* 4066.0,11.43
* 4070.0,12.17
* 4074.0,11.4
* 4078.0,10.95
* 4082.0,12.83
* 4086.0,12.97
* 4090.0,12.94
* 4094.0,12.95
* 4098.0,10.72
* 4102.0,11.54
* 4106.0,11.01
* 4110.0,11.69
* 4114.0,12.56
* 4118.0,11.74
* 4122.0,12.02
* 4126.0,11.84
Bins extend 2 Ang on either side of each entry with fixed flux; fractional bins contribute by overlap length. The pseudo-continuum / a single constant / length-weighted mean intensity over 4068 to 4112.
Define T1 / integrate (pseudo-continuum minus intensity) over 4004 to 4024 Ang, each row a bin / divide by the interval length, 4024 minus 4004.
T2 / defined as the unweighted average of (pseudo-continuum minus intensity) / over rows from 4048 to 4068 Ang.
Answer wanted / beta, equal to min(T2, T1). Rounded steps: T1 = -1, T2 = 0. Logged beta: -0.6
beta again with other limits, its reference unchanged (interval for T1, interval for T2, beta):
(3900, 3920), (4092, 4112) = 0.3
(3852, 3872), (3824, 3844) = 6.4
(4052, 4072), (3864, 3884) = 0.4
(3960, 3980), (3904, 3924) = 3.5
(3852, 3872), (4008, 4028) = -0.7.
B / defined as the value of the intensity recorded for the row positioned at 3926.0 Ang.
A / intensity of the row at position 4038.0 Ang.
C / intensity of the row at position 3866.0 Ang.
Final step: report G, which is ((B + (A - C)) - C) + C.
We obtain 14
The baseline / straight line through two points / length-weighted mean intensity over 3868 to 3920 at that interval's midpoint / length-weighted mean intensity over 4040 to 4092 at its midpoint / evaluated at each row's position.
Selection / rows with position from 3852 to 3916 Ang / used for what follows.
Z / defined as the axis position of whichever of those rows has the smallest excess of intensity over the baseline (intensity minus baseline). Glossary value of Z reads 3854.0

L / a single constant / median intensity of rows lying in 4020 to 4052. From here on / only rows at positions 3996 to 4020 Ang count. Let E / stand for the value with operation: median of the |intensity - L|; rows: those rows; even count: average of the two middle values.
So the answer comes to 0.60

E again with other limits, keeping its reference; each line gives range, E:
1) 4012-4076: 0.63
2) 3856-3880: 6.21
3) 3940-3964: 4.32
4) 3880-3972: 4.91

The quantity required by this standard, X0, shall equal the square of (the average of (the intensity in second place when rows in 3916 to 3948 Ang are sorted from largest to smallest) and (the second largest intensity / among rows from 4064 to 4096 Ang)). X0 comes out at 105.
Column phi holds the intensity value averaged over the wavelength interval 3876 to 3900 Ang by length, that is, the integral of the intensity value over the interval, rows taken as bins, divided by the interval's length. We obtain 7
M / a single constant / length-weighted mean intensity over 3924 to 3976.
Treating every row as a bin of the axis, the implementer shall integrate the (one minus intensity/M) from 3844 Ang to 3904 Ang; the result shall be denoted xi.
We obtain -1.1 Ang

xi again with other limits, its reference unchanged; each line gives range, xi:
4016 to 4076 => -57.7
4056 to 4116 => -57.8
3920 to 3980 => -3.0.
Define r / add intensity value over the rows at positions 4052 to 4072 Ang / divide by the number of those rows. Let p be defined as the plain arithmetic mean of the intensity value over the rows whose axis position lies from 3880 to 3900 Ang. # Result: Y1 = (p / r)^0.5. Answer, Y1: 0.8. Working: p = 6.9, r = 11.5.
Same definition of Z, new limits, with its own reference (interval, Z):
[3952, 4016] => 3970.0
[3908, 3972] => 3970.0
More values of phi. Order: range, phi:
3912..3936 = 7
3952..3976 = 6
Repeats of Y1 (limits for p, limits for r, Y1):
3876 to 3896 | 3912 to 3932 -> 0.9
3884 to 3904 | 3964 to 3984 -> 1.1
